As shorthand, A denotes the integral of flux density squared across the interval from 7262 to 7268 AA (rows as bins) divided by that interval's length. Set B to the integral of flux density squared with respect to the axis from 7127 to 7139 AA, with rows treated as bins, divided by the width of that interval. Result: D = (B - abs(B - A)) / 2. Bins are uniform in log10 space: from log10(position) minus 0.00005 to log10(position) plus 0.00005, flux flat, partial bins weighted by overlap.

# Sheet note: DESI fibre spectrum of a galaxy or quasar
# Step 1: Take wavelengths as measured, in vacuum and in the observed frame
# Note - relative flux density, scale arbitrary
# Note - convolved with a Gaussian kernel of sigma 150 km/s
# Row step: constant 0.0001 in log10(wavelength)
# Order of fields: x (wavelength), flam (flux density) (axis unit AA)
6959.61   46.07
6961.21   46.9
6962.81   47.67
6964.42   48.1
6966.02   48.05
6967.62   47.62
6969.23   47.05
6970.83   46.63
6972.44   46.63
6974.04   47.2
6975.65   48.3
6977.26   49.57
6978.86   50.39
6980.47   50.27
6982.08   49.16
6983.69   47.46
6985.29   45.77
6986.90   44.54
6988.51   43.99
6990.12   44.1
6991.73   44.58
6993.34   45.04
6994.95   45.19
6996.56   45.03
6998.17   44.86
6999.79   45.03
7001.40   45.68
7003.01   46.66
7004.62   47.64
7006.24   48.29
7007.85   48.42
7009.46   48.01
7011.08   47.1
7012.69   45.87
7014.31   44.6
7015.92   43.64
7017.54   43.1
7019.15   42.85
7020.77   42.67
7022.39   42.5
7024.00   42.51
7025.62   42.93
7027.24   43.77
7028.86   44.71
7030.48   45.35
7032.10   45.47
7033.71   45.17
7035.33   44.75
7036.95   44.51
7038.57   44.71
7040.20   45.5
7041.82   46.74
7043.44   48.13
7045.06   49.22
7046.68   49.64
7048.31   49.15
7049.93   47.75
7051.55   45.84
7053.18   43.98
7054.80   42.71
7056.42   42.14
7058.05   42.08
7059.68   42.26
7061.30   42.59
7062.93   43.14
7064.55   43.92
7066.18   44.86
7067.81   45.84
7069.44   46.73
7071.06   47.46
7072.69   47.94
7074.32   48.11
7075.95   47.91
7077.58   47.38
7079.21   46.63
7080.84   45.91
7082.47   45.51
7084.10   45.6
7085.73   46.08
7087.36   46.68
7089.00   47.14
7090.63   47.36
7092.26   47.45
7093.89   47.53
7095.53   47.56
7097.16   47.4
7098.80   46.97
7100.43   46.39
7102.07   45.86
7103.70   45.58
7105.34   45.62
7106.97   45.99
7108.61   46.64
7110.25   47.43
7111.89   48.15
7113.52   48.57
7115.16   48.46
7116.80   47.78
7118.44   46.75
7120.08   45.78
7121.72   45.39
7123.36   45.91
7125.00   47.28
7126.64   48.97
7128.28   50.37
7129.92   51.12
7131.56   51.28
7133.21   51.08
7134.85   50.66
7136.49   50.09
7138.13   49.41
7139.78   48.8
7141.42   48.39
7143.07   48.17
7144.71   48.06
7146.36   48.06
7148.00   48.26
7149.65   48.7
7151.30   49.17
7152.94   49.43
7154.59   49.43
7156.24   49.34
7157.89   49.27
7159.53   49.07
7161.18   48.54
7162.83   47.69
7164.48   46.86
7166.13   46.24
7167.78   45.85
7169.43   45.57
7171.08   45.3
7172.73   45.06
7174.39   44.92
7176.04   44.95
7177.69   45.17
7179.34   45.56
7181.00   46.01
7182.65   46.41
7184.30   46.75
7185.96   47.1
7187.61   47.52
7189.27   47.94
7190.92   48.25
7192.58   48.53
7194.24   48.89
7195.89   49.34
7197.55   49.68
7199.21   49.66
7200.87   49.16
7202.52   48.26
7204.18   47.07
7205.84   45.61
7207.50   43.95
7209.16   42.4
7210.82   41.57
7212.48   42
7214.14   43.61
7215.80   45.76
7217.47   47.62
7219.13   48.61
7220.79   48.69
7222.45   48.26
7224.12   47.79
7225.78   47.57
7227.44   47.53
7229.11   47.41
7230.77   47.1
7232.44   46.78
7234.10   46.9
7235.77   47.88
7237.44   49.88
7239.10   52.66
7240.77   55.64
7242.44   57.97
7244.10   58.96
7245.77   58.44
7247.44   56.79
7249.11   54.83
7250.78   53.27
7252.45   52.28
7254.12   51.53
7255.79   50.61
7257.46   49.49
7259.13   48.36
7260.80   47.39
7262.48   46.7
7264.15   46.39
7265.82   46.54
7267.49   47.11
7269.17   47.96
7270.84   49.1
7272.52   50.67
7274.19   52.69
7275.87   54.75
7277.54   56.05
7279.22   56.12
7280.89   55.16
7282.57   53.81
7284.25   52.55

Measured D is 1090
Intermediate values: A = 2180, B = 2551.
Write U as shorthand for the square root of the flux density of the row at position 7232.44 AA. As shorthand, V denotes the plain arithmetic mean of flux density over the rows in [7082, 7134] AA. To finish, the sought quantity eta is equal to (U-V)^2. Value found 1642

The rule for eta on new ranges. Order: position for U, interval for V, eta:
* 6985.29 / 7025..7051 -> 1547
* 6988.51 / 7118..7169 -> 1753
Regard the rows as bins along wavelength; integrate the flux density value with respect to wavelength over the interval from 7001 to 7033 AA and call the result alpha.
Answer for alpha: 1443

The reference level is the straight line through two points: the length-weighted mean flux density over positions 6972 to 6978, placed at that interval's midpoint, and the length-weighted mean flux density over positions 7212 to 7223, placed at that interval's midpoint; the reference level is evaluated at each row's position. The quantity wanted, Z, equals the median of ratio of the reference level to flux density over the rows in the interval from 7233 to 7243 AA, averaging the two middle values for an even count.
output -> 0.90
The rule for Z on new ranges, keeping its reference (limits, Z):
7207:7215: 1.10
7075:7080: 1.00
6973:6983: 0.97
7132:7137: 0.93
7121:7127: 1.01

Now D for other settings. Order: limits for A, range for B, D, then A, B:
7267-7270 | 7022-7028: 716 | 2260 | 1846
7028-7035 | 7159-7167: 1019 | 2039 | 2268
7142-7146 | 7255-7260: 1157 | 2313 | 2449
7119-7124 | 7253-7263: 1046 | 2092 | 2421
